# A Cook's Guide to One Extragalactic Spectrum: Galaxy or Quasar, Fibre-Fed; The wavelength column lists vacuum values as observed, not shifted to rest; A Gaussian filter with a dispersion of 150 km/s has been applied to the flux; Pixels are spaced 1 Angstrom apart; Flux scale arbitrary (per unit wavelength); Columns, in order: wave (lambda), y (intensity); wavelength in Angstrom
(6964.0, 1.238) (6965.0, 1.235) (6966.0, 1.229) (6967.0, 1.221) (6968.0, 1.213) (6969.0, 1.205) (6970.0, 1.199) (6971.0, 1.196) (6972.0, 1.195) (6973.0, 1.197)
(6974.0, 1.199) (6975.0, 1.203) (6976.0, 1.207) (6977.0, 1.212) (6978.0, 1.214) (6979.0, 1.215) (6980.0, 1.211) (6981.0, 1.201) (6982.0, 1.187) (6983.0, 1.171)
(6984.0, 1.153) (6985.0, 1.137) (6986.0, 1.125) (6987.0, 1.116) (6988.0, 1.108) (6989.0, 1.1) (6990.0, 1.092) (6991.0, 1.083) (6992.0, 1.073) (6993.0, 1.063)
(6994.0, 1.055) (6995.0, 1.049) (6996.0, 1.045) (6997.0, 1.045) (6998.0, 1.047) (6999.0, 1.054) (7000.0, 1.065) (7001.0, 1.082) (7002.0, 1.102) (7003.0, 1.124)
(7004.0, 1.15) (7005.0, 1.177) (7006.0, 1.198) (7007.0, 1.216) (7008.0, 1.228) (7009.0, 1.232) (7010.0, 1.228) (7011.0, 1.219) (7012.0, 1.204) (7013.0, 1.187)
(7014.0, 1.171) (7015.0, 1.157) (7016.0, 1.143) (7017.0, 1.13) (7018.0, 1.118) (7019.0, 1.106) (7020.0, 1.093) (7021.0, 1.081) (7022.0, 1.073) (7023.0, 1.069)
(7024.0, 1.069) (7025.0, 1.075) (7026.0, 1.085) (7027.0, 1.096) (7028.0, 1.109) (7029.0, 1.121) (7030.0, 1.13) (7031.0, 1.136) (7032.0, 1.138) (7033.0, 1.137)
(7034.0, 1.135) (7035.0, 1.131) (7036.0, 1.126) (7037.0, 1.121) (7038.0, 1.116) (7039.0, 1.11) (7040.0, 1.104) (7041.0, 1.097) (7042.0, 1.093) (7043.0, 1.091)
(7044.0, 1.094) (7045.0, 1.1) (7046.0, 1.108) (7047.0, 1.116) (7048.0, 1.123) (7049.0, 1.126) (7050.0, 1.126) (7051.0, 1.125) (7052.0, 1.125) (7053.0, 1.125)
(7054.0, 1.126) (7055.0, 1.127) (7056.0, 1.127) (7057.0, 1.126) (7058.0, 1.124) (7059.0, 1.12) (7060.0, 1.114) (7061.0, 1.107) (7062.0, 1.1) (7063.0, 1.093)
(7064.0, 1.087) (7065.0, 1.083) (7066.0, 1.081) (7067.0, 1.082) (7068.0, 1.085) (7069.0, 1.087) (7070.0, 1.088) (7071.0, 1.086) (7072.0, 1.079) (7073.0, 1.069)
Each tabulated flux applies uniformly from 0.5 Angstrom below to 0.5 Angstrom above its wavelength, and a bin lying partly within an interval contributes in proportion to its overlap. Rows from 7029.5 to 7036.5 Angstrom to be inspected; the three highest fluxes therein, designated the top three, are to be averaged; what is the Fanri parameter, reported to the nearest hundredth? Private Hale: 1.14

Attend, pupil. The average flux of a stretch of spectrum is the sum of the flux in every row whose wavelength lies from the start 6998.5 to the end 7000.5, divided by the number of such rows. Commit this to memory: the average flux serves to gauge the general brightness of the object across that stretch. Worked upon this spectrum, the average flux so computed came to 1.06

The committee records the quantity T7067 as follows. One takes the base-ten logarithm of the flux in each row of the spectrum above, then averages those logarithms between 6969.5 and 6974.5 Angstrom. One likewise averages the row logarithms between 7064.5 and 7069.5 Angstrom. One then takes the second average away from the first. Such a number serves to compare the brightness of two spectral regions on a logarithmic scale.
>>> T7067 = 0.043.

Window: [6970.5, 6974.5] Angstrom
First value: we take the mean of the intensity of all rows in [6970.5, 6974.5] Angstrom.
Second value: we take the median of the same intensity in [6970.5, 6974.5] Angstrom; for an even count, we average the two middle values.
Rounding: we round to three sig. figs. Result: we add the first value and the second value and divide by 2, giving 1.20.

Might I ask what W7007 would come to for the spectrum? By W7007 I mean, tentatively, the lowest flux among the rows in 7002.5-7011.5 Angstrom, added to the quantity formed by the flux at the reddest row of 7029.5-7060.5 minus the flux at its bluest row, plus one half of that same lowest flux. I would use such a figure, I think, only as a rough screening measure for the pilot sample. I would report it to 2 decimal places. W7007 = 1.67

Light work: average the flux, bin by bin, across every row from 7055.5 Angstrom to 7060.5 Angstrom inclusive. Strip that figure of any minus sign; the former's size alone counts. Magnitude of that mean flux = 1.12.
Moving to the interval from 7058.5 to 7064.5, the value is 1.10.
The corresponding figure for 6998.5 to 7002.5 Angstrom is 1.08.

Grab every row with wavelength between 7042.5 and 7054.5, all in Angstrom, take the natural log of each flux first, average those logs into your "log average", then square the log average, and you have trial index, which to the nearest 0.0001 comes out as 0.0119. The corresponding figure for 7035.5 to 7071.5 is 0.0104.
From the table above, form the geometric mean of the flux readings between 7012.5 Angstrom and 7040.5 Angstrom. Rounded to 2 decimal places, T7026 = 1.12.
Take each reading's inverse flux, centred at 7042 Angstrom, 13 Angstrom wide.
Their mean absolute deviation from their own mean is 0.008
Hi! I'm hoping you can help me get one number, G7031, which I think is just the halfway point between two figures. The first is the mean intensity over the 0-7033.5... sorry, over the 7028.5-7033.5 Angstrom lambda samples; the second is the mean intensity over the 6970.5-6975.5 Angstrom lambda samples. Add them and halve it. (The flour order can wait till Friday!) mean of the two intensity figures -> 1.17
